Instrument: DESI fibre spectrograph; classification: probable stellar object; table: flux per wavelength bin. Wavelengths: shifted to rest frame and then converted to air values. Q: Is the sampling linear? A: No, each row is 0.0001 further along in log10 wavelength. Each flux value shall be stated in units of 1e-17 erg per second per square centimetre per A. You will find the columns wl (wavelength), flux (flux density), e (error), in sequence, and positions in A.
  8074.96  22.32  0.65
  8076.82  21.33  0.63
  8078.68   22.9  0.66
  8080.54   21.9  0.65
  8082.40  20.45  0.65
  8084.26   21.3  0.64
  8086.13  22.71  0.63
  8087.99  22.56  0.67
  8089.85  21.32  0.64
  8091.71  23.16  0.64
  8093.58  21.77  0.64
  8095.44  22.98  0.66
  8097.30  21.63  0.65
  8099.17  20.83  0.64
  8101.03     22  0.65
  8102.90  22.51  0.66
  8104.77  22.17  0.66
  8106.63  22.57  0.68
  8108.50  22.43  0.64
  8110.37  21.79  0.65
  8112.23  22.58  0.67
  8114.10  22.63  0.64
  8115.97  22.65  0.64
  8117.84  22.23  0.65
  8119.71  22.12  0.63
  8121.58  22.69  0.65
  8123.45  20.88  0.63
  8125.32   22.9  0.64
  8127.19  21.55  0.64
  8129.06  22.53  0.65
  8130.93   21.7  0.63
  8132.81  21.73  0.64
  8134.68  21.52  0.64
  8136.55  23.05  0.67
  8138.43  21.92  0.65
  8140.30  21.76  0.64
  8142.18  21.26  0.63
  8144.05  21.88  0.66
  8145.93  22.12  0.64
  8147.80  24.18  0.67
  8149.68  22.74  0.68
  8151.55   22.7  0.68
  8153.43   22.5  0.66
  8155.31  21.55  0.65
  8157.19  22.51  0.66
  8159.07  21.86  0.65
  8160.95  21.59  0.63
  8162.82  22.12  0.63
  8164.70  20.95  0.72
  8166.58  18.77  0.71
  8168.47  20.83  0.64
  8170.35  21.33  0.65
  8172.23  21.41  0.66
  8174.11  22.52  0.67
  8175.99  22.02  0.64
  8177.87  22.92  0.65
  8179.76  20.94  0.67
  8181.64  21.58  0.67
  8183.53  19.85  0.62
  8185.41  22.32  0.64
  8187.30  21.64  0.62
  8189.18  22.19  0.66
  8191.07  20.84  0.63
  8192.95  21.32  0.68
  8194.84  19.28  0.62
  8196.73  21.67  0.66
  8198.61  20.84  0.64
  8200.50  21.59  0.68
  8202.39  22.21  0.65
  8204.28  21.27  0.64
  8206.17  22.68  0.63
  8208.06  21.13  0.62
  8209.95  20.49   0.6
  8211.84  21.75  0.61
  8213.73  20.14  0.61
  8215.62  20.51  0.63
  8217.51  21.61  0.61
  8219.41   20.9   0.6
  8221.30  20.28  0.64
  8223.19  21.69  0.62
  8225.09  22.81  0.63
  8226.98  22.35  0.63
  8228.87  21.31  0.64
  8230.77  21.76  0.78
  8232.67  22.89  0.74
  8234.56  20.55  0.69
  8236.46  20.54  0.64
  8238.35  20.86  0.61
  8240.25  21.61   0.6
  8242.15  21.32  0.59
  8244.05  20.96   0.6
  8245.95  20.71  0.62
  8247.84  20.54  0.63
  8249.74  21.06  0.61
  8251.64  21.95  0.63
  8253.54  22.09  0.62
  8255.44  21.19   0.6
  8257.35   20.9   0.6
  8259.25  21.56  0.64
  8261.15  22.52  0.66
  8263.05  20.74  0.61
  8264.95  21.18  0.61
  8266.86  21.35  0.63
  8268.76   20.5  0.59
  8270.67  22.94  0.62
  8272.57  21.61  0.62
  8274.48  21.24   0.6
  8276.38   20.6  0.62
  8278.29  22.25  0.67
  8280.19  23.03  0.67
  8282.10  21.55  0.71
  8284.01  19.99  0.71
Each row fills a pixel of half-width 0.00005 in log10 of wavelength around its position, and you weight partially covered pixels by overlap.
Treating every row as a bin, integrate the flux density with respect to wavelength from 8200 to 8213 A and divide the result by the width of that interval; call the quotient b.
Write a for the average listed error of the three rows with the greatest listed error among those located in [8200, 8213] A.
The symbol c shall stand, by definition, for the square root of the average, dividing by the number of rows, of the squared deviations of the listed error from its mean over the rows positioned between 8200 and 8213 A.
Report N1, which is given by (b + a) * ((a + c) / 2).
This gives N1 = 7.57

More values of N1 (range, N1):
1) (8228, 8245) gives 8.82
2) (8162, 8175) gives 7.98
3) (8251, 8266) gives 7.34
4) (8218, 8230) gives 7.22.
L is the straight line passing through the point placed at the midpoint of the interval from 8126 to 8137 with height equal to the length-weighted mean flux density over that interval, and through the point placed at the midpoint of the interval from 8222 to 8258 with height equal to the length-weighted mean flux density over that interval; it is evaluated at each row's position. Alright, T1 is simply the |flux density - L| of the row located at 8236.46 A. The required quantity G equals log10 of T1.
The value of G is -0.05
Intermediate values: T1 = 0.9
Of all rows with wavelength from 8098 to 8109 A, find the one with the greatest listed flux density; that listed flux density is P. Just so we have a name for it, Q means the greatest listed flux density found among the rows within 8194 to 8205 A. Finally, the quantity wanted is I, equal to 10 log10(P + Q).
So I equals 16.51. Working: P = 22.57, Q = 22.21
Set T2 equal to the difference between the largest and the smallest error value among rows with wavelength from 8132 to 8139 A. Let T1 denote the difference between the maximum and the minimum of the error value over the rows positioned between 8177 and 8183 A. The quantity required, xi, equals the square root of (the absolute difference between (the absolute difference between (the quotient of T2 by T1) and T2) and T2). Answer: 1.20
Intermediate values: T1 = 0.02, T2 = 0.030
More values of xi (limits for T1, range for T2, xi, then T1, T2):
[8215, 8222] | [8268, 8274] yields 0.83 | 0.04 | 0.030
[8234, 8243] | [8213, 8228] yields 0.57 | 0.10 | 0.040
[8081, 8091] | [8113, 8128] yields 0.68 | 0.04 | 0.020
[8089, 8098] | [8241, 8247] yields 1.20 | 0.02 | 0.030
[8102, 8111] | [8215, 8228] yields 0.96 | 0.04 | 0.040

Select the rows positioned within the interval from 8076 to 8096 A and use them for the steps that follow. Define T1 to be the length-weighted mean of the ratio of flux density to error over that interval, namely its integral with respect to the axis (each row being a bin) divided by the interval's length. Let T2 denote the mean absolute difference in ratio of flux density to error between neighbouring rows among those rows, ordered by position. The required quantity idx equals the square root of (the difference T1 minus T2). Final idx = 5.69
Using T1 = 34.1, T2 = 1.72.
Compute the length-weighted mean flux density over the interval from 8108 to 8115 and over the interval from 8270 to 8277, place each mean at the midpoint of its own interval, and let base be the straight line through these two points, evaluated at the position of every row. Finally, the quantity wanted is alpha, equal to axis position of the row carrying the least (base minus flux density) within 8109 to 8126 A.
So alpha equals 8125.32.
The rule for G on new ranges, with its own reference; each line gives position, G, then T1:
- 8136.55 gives 0.03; 1.1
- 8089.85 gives -0.05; 0.9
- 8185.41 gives -0.21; 0.6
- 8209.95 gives 0.04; 1.1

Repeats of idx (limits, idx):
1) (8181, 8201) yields 5.64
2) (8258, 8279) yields 5.78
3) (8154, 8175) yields 5.53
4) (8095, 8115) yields 5.74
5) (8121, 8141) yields 5.76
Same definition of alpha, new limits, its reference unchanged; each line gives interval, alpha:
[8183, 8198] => 8185.41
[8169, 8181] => 8177.87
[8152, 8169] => 8157.19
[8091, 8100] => 8091.71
